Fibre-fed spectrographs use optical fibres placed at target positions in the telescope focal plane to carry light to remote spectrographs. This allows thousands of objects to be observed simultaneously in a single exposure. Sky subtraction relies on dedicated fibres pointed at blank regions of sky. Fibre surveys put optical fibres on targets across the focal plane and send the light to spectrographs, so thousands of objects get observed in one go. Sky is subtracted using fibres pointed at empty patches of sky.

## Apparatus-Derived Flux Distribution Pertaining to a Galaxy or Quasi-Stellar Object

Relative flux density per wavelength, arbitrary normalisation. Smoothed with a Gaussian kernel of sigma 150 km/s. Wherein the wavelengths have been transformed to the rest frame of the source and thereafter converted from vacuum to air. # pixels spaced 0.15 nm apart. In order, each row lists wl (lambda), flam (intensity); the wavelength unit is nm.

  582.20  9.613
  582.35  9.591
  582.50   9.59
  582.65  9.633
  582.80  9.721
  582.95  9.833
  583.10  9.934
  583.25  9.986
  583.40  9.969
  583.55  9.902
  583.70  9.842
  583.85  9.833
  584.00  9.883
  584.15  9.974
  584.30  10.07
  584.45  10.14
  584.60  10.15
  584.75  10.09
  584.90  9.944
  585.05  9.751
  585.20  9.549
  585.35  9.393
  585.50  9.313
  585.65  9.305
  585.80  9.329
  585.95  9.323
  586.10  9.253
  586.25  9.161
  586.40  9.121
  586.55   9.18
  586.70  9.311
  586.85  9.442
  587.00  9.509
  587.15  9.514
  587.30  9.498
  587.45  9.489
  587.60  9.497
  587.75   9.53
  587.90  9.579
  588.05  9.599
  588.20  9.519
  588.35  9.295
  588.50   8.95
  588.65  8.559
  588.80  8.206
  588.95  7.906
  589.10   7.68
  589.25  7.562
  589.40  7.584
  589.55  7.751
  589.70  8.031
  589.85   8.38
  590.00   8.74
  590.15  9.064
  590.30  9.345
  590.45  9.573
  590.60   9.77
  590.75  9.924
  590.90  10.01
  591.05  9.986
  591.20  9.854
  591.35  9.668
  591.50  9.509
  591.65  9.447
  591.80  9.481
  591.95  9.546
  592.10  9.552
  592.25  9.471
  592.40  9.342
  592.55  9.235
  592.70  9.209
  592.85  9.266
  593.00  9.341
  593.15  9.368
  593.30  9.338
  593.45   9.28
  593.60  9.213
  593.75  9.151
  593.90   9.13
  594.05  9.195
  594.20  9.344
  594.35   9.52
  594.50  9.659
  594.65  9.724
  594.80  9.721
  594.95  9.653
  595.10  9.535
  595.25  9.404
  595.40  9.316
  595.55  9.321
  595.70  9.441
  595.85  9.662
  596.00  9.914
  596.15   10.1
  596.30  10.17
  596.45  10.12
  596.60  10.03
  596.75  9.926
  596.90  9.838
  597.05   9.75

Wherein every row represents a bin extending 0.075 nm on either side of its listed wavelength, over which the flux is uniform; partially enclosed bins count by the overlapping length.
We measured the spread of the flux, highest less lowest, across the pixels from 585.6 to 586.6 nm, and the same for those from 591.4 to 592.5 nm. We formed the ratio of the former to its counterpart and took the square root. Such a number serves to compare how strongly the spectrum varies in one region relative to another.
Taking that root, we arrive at 1.0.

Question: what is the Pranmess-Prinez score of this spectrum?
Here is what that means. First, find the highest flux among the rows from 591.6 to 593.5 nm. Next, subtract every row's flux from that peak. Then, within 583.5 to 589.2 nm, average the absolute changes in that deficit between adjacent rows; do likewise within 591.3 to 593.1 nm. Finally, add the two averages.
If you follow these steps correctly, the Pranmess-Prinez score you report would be 0.178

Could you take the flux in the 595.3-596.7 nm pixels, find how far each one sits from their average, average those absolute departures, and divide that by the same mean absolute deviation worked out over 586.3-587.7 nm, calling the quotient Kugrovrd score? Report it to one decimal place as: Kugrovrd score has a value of 2.4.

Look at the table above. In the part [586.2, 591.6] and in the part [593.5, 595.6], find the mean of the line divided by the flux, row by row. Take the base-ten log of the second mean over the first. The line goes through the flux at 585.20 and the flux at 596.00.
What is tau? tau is -0.010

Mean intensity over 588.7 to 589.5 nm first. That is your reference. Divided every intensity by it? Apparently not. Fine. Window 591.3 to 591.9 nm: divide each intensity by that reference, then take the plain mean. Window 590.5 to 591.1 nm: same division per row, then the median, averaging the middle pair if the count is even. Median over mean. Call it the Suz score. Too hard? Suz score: 1.05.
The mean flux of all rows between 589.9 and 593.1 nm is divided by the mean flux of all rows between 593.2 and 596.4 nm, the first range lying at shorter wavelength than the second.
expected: 1.00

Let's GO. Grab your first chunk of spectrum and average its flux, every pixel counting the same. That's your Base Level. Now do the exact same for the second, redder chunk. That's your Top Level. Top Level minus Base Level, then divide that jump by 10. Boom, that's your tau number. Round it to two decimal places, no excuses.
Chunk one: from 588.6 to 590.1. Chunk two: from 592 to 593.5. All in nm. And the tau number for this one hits 0.13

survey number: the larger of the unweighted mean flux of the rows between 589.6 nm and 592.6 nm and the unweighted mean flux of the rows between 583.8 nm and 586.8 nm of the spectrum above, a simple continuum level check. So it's 9.60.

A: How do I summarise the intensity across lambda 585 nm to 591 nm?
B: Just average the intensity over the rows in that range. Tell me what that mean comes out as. 9.09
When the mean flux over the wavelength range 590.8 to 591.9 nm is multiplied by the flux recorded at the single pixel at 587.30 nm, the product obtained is 92.2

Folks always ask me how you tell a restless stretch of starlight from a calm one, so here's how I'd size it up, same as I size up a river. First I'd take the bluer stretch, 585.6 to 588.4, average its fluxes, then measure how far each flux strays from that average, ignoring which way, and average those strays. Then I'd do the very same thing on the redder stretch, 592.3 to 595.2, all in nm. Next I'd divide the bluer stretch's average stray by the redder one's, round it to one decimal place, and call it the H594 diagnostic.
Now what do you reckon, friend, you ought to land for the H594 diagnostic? 0.8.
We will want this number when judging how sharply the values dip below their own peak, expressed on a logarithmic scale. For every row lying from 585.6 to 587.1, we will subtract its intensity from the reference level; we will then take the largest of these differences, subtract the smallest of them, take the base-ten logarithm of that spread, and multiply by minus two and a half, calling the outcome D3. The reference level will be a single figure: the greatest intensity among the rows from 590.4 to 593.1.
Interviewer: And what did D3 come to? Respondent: 1.0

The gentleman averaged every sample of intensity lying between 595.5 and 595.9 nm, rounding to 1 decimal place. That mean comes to 9.5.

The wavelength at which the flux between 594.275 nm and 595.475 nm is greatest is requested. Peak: 594.65 nm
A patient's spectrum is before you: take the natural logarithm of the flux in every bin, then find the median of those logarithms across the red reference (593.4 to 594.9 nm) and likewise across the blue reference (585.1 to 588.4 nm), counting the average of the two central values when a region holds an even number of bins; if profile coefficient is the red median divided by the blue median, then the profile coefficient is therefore 0.995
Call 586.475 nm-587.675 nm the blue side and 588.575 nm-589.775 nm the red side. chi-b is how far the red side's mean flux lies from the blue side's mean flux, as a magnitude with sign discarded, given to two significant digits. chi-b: 1.5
